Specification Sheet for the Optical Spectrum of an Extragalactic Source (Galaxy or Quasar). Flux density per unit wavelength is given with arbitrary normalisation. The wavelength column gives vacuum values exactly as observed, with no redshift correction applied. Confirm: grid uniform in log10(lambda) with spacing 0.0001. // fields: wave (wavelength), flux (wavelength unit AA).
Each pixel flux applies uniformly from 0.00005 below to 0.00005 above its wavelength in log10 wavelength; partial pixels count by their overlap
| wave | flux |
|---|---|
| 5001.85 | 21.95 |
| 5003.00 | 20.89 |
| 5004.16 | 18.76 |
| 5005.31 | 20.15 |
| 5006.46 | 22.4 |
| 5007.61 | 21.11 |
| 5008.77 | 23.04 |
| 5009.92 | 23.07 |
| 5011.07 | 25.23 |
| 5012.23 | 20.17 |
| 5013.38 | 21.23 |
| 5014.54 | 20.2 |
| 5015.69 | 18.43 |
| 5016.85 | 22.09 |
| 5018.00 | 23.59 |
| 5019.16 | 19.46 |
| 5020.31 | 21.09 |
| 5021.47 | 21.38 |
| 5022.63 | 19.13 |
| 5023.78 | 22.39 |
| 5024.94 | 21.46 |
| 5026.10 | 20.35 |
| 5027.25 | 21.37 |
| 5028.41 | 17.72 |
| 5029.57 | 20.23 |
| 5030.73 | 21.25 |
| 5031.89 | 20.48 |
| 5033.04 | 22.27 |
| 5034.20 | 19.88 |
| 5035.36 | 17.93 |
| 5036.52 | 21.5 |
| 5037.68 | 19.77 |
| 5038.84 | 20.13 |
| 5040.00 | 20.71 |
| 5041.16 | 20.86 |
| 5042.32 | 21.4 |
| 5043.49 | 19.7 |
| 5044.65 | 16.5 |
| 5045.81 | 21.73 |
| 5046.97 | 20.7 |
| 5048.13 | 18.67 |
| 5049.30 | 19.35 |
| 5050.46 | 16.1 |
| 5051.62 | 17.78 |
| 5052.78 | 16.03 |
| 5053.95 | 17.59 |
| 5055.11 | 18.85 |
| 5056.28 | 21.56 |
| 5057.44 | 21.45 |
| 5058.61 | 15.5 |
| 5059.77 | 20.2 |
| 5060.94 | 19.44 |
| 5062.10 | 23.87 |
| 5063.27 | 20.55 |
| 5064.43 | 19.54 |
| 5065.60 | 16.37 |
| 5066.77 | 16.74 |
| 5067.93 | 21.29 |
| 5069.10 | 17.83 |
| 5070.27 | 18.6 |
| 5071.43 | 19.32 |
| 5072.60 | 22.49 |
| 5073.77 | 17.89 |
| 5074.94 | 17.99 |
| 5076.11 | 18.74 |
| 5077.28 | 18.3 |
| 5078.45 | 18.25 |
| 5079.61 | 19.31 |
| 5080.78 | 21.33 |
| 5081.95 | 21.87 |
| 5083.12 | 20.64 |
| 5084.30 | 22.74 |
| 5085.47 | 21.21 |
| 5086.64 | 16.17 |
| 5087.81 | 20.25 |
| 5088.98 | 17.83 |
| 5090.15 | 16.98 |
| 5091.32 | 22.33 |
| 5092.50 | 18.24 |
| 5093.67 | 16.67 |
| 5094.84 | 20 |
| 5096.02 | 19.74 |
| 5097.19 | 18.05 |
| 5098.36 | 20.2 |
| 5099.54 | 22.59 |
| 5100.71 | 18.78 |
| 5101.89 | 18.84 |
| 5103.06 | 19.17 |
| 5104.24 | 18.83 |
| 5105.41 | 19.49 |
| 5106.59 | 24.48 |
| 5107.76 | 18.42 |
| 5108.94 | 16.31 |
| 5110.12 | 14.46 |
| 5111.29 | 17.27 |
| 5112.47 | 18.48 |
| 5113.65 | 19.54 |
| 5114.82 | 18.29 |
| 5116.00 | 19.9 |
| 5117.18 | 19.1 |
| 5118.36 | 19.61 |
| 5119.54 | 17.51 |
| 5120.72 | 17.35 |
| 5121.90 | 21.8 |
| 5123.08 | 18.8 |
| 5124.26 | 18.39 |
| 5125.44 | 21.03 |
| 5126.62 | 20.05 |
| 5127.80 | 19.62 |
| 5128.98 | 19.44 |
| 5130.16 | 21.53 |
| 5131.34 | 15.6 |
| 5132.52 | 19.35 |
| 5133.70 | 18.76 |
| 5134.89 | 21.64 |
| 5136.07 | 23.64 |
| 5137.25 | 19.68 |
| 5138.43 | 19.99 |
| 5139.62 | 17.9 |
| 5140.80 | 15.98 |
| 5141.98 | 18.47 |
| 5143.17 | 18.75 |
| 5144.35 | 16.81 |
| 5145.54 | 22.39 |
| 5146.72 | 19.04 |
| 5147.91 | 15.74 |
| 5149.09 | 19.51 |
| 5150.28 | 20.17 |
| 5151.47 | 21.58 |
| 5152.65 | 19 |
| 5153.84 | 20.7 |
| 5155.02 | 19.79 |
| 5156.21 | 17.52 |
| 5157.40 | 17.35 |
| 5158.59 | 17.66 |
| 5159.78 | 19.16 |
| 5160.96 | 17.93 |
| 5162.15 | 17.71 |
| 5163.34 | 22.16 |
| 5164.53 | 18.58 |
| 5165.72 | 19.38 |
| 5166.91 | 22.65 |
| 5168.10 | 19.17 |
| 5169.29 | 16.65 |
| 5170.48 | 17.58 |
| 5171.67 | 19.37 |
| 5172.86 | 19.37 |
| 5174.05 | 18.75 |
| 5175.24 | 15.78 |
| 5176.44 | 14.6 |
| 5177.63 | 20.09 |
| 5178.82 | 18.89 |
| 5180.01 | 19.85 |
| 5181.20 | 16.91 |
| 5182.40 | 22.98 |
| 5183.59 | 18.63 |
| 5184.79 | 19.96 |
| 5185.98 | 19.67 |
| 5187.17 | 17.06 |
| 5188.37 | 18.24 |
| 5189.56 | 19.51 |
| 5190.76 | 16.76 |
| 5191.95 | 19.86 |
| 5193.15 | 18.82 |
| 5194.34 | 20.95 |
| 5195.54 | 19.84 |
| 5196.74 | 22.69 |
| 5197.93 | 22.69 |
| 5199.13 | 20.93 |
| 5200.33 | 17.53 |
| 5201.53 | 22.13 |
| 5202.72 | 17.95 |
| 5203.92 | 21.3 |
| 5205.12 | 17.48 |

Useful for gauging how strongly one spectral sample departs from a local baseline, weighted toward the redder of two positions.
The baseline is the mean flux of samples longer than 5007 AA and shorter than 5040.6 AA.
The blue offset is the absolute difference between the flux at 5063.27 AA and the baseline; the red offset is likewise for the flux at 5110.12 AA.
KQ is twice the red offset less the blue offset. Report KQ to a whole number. 13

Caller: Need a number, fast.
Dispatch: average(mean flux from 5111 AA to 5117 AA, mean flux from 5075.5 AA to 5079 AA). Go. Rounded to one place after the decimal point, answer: 18.6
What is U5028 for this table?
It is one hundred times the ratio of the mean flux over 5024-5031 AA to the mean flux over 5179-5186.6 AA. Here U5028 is 104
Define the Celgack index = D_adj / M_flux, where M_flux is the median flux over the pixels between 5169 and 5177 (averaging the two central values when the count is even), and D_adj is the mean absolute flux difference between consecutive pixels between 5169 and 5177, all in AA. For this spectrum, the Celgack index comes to 0.071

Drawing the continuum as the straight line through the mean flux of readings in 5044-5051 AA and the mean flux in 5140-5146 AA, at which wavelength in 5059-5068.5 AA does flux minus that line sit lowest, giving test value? 5065.60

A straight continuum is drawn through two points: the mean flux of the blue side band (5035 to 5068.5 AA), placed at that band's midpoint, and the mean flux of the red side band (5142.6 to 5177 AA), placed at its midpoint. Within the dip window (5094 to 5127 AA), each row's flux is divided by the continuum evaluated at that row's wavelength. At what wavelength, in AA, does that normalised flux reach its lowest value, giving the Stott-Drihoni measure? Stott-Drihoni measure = 5110.12 AA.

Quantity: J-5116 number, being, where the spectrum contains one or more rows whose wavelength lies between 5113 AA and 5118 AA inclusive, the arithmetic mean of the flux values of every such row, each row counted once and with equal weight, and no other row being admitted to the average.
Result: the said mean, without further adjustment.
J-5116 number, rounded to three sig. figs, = 19.2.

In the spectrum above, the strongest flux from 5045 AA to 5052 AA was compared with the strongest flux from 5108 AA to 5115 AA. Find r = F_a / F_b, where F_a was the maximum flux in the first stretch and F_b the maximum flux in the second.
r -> 1.11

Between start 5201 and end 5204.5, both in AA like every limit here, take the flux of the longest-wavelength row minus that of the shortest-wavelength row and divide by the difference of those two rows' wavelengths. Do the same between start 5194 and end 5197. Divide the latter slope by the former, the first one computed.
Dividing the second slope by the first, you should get -2.1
